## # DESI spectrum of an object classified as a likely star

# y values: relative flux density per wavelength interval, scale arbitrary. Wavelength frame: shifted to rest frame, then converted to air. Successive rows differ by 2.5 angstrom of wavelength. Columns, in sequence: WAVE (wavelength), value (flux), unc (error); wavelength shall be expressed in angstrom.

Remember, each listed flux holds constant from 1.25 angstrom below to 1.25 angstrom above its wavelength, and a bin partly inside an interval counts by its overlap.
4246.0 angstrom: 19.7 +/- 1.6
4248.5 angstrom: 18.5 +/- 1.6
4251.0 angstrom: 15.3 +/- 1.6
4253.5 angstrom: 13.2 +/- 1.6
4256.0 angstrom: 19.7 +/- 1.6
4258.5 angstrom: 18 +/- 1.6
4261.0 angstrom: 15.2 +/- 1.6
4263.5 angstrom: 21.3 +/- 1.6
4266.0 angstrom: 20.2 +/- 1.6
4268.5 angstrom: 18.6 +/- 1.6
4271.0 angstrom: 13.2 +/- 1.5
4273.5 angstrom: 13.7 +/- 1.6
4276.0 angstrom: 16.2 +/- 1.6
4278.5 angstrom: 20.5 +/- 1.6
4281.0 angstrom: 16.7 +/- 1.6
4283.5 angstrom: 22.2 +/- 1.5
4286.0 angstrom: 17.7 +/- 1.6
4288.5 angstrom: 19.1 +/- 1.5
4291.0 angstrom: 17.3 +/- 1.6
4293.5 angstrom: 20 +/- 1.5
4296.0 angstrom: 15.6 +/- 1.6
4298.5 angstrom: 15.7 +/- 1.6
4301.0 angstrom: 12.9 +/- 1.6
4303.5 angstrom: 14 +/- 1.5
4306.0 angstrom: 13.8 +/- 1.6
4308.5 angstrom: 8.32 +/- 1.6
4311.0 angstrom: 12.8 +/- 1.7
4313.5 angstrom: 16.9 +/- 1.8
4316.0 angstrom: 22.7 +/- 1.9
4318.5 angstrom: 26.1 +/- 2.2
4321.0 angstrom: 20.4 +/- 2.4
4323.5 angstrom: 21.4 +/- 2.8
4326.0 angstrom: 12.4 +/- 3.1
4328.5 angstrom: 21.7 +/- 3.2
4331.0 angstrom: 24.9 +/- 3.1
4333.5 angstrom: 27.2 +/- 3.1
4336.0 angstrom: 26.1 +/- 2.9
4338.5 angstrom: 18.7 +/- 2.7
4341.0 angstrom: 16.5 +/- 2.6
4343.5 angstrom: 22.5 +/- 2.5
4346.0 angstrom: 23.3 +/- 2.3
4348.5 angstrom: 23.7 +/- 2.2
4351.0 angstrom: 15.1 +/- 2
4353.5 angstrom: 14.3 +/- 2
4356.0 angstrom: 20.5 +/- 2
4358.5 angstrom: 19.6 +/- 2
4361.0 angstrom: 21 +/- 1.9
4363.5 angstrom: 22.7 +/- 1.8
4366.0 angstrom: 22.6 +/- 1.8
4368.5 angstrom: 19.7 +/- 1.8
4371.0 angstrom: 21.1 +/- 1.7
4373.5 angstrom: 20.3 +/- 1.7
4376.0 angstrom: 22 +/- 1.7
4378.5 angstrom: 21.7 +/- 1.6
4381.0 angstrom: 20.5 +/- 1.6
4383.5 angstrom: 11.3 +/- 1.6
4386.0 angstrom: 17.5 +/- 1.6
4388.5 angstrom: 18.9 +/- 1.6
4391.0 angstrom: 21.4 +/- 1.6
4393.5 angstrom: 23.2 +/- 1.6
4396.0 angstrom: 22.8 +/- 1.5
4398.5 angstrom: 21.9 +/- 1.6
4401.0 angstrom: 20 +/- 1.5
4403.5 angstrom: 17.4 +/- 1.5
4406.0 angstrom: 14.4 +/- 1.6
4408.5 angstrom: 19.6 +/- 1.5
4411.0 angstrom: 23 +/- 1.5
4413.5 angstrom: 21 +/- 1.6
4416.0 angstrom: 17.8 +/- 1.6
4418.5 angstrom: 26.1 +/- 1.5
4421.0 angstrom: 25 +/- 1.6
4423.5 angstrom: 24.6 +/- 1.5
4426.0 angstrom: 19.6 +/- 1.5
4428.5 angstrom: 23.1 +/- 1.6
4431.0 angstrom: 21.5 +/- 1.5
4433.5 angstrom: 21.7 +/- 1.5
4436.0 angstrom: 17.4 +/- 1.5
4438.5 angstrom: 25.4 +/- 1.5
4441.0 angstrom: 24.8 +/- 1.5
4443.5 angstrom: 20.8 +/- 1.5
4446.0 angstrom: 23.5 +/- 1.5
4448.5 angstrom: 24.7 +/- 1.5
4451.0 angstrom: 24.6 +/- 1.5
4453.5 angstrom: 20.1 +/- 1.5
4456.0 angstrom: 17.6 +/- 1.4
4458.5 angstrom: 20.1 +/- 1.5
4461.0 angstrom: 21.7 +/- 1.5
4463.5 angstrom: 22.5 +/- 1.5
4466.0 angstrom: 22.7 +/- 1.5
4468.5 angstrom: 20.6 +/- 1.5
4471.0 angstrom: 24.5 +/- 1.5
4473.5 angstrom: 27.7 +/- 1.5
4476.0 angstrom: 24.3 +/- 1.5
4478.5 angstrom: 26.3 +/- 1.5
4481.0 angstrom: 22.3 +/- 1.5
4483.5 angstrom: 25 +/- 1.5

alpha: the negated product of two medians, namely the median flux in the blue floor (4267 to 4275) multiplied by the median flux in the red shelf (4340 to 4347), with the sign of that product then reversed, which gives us -308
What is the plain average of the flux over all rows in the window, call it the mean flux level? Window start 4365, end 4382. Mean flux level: 21.1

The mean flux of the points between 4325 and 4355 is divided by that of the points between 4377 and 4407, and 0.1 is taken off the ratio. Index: 0.97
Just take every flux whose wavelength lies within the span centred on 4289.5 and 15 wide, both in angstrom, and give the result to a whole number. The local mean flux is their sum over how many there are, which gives 19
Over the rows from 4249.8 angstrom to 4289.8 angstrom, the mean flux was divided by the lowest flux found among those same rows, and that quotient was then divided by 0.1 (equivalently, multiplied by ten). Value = 13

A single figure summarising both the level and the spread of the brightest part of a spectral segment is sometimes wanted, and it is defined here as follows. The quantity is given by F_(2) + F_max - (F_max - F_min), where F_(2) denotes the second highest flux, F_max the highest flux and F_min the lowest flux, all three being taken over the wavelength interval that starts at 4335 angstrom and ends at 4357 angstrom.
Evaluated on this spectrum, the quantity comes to 38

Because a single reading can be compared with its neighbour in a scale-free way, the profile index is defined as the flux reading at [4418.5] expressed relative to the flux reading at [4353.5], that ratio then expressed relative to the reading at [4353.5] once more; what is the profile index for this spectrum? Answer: 0.13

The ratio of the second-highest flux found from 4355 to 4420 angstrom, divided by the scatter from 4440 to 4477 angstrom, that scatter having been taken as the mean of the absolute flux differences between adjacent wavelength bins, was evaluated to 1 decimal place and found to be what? 9.9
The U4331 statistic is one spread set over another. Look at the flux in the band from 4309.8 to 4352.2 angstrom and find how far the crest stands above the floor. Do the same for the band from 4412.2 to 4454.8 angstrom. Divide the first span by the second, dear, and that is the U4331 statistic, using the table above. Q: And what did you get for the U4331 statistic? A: 1.70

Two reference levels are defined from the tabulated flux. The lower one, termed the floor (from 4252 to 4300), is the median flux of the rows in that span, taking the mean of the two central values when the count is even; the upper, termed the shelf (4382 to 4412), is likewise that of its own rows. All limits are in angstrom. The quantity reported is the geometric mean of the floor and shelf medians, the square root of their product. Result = 18.7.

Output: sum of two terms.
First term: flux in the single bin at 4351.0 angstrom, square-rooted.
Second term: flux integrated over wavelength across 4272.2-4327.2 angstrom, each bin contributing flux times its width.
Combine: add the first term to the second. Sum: 945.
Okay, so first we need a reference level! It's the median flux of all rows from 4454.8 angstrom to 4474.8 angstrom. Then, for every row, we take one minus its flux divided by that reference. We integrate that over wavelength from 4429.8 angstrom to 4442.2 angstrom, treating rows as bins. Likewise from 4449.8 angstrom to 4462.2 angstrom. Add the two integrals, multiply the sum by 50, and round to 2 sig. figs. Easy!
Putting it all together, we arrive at 35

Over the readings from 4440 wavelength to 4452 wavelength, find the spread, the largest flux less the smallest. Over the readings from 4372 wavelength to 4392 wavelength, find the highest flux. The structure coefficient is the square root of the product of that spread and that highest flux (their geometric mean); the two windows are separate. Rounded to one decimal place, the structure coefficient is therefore 9.4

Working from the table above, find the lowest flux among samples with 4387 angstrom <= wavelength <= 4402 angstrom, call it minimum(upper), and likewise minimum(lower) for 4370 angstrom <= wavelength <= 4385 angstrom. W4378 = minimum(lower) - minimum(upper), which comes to -8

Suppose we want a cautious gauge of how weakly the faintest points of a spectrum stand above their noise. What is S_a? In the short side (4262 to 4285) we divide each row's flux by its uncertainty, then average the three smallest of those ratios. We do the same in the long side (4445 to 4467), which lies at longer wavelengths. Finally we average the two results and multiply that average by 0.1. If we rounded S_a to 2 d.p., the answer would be 1.11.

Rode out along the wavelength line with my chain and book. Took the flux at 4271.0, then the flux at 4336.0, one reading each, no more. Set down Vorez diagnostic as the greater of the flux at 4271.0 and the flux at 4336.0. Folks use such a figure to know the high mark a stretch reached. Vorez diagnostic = 26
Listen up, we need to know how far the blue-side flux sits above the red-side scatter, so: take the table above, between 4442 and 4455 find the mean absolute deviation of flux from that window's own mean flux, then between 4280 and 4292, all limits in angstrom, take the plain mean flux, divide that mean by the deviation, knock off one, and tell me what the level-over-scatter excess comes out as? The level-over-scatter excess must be 9.2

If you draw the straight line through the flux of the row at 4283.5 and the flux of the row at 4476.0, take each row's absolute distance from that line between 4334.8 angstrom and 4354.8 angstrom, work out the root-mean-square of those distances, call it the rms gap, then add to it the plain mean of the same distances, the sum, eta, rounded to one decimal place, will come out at 9.0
